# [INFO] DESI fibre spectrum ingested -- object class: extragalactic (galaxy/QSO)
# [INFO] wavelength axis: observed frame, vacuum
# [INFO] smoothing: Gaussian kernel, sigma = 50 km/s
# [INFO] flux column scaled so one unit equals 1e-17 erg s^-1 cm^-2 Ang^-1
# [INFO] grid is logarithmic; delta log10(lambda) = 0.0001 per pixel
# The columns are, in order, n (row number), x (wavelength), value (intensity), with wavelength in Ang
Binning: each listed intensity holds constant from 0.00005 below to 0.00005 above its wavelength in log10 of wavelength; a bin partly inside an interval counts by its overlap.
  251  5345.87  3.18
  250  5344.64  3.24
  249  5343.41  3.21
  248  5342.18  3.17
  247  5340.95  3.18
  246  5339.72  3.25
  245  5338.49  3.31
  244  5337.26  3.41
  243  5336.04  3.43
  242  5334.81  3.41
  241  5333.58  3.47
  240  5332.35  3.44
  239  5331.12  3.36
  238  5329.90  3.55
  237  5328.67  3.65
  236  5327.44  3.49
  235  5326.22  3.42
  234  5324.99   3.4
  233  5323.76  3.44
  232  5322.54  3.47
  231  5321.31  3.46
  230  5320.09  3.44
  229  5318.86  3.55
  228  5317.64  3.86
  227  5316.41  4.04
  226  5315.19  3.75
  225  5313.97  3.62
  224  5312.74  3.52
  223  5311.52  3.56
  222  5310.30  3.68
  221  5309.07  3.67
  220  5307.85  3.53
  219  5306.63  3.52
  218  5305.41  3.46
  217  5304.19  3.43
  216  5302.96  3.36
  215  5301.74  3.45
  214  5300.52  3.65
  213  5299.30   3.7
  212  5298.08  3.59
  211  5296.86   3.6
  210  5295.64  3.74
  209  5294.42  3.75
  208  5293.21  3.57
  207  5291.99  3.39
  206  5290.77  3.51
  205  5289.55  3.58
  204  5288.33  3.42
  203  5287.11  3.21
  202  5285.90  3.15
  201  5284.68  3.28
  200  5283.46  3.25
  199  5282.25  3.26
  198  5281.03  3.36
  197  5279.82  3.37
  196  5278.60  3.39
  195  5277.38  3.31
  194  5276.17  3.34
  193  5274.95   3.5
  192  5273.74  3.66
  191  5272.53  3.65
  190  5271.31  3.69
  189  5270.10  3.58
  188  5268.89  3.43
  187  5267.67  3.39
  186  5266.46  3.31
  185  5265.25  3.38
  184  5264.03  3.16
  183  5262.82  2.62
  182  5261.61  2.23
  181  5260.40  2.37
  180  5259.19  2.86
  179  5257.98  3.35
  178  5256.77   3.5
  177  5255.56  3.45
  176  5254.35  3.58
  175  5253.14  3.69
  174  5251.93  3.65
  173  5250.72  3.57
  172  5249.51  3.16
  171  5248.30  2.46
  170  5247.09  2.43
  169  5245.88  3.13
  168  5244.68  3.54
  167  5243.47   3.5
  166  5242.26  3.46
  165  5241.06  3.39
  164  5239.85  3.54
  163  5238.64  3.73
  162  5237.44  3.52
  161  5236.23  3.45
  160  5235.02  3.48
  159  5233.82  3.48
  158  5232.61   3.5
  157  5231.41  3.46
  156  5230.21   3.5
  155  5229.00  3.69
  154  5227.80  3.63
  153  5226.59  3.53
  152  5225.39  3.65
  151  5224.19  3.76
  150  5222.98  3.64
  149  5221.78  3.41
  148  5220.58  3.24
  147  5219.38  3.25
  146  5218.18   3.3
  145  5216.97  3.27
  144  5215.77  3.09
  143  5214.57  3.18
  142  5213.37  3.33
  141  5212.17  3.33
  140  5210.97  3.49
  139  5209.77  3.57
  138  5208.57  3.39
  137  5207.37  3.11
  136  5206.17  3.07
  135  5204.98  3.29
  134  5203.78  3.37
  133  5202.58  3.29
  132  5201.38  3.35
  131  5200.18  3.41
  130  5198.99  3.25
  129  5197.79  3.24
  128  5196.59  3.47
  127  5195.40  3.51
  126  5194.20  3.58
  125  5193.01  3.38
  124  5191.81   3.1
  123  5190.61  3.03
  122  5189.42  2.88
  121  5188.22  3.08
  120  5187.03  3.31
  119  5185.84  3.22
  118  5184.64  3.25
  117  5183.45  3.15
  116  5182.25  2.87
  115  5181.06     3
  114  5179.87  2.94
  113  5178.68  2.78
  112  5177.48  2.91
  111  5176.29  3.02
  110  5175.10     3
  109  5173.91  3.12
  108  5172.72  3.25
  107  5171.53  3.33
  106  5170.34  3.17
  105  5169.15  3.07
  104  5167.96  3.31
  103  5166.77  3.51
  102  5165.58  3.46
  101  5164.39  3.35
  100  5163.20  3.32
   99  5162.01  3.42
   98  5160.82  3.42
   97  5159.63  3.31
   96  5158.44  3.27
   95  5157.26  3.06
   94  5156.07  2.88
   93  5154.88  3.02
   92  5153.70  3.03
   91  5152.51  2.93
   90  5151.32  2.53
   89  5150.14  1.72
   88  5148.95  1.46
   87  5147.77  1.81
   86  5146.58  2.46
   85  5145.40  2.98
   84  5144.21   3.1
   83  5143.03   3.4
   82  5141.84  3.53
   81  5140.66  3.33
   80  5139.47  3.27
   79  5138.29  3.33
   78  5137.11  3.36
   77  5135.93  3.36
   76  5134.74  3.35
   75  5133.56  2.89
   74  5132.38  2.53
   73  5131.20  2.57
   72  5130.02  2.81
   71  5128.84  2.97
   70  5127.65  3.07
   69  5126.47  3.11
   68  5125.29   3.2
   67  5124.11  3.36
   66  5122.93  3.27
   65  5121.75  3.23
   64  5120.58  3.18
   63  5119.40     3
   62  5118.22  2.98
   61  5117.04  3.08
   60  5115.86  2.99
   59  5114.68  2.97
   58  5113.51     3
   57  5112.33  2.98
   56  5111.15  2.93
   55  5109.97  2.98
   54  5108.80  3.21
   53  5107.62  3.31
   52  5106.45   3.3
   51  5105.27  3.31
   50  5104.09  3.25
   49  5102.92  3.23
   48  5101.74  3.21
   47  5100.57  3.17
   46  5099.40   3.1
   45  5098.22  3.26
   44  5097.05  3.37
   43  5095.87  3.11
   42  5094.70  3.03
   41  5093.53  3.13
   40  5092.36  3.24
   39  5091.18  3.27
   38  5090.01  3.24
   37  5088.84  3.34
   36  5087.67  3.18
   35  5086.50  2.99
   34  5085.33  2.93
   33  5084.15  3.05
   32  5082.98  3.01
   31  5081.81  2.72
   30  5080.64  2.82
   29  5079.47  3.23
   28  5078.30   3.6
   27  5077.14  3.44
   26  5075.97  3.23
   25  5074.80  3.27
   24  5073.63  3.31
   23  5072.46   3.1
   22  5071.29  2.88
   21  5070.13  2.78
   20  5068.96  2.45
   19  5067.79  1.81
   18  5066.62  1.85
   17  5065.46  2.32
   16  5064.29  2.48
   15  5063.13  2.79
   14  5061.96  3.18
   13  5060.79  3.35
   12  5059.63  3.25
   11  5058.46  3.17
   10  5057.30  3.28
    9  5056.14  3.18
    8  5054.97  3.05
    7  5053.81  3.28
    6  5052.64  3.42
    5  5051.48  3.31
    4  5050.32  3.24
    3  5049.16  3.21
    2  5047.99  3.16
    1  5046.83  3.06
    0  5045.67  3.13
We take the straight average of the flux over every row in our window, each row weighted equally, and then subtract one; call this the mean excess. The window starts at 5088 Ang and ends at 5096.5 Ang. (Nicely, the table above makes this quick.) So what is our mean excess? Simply 2.19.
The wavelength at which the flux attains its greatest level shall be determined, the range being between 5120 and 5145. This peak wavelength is 5141.84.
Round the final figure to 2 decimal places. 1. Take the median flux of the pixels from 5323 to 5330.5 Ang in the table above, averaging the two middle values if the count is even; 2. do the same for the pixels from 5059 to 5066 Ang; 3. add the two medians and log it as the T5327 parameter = 6.45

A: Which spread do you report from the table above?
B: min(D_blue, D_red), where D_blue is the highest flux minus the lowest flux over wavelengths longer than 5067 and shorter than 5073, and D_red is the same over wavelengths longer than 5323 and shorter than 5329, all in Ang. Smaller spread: 0.25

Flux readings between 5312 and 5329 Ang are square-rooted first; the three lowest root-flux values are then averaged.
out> 1.85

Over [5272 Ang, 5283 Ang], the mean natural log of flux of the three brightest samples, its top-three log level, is 1.28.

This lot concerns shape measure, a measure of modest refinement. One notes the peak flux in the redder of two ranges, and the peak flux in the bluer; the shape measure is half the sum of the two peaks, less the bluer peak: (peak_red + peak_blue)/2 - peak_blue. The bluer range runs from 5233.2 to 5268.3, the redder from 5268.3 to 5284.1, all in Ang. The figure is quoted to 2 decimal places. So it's -0.02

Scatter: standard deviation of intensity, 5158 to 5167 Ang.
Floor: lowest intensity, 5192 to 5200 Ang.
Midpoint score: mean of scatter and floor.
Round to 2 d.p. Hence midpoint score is 1.66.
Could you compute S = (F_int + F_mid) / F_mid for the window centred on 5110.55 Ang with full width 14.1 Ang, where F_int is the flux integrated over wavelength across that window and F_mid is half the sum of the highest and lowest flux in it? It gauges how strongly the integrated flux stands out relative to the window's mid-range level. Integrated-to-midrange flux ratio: 15.1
